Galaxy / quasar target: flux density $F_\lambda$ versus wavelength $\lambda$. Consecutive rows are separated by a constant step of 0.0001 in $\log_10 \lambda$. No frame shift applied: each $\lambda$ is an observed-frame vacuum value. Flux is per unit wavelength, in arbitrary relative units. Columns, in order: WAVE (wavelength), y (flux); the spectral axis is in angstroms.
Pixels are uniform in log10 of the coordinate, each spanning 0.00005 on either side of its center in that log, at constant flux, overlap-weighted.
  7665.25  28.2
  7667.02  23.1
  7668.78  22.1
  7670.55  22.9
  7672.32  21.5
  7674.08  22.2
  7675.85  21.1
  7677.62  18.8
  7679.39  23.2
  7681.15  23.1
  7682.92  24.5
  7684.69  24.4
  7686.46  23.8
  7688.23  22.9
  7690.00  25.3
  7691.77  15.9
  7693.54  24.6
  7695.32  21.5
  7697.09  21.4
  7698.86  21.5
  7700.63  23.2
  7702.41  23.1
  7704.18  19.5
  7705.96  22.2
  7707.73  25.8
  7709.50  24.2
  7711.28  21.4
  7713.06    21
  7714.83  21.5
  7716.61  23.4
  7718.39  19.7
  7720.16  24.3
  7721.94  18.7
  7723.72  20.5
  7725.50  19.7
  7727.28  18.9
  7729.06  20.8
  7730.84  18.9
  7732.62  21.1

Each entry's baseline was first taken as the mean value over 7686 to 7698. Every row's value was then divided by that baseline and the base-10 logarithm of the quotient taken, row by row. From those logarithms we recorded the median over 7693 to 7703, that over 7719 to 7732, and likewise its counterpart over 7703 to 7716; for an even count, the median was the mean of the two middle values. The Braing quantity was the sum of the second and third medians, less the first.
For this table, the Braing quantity -0.07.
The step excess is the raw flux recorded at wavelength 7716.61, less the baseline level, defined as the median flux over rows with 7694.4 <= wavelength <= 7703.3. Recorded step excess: 1.9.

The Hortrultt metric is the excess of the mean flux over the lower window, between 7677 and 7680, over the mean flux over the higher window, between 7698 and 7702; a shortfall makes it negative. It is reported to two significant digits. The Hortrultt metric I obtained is -1.4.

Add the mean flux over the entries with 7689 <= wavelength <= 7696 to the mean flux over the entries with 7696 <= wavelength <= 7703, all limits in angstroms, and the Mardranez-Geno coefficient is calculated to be 44.1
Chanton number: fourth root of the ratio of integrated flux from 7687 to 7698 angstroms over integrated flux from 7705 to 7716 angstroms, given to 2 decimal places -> 0.99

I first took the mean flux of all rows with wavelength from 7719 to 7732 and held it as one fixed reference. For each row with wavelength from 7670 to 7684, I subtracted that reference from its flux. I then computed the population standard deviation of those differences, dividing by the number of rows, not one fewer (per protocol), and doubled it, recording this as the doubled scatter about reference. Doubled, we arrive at 3.2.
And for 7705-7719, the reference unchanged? 3.7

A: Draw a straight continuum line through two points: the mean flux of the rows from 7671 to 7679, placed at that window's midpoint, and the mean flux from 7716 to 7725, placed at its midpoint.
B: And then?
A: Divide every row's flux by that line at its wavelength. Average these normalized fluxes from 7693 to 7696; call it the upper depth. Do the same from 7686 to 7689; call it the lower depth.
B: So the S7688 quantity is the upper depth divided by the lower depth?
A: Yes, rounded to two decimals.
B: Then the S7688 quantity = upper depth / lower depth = 0.98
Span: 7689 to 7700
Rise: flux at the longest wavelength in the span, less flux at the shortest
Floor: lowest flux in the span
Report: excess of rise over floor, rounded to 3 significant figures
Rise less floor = -19.7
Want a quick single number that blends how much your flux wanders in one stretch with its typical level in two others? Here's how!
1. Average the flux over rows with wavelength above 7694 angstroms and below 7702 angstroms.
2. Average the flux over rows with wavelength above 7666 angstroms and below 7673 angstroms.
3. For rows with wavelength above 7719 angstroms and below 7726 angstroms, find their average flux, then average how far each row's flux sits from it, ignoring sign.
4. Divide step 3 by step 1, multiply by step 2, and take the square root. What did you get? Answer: 1.34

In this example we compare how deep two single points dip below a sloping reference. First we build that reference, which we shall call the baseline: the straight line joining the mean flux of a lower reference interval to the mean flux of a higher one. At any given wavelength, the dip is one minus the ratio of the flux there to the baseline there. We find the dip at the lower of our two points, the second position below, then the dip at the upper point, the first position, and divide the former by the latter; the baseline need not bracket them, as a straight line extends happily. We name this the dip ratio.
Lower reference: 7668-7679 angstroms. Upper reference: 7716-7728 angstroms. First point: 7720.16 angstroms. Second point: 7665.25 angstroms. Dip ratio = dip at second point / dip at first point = 1.8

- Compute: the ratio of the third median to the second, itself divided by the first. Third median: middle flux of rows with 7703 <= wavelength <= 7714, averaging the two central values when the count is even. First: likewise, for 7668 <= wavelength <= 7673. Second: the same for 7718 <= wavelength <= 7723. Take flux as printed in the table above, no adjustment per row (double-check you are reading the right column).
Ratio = 0.0501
